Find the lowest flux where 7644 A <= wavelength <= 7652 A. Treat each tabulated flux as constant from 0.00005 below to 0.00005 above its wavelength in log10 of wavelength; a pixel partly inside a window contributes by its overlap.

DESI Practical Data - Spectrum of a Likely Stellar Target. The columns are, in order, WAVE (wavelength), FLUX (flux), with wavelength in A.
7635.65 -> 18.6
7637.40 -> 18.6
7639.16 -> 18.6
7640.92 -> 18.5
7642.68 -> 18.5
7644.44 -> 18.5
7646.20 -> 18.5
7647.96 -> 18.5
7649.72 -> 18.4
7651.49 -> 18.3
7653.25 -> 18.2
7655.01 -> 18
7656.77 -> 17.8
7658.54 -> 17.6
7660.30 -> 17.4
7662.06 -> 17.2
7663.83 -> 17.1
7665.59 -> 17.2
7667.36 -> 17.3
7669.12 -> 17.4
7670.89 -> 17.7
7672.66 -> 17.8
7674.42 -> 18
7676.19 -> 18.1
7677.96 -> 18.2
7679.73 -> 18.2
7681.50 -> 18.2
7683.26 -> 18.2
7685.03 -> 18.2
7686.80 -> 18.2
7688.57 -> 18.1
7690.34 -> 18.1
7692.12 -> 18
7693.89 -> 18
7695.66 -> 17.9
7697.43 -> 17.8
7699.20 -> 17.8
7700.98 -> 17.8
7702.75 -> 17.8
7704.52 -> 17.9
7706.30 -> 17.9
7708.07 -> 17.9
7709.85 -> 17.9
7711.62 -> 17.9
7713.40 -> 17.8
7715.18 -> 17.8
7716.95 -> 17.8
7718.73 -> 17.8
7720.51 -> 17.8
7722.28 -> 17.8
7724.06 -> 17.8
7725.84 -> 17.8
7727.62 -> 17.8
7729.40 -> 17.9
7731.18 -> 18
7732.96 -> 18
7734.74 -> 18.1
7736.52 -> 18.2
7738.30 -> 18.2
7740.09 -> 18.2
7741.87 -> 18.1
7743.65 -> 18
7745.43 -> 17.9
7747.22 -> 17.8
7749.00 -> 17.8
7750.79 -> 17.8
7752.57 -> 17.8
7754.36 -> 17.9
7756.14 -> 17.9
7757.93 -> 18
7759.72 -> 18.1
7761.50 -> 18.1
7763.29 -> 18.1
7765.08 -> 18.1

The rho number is 18.3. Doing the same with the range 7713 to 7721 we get 17.8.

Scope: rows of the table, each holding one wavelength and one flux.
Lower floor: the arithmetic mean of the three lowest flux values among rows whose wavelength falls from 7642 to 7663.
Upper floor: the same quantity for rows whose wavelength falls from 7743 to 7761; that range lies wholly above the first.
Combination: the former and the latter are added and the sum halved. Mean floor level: 17.6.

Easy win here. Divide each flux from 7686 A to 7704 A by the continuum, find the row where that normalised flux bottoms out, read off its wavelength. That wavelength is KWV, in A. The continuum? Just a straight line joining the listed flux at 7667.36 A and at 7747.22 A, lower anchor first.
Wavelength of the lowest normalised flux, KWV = 7702.75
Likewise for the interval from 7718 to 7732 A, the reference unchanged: 7727.62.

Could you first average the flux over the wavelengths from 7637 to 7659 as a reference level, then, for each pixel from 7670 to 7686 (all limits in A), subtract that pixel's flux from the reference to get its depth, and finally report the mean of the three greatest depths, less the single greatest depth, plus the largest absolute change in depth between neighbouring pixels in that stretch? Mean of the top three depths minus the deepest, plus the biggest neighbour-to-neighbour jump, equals 0.067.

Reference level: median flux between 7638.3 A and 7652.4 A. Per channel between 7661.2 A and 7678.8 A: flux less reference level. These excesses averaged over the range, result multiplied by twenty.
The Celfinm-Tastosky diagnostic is -18.0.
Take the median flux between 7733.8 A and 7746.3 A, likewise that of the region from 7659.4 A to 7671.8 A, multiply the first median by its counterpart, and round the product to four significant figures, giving 313.1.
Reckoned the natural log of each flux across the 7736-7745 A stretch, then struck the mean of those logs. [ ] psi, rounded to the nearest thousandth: 2.898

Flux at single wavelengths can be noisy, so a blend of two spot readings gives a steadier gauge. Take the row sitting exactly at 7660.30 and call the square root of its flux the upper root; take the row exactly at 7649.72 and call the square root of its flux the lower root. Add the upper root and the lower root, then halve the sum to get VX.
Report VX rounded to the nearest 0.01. 4.23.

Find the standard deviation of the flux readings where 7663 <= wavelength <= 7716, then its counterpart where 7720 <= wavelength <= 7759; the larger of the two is 0.29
